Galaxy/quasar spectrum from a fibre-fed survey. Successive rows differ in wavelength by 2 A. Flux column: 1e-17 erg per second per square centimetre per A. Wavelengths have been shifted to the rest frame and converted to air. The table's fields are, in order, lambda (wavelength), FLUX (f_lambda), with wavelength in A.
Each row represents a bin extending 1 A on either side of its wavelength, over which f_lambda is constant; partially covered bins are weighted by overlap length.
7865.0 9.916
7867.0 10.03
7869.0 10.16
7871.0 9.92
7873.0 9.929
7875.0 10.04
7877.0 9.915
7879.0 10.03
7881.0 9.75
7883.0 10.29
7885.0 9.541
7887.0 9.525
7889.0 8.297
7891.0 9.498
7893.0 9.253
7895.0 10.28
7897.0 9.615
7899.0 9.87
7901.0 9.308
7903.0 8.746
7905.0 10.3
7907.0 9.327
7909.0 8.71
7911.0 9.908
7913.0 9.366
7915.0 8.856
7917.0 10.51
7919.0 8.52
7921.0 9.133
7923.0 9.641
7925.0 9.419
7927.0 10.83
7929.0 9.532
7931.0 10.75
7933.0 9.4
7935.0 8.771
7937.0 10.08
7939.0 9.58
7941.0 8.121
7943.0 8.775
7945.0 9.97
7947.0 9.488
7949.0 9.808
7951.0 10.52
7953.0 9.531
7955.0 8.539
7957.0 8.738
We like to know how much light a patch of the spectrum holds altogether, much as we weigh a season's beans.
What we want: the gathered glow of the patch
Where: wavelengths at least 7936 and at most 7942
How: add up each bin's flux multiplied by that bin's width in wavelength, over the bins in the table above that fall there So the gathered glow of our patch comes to 56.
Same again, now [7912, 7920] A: 75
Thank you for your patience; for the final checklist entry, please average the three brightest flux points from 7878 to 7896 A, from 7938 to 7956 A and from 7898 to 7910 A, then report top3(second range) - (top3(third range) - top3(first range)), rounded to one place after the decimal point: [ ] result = 10.5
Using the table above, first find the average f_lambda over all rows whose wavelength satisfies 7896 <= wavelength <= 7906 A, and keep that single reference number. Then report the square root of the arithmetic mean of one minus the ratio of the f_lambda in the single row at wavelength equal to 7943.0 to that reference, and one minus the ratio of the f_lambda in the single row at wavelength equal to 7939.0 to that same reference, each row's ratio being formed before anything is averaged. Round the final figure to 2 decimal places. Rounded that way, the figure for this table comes 0.20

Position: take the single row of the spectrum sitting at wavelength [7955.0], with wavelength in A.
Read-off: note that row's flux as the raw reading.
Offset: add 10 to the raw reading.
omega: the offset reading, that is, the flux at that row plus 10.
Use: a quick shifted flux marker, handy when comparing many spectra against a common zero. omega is 18.5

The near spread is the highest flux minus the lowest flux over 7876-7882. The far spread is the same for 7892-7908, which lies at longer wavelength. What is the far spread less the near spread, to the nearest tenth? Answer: 1.3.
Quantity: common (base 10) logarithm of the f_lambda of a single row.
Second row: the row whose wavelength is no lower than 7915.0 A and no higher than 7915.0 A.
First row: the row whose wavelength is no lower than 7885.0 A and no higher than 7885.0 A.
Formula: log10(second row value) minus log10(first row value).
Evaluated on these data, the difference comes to -0.032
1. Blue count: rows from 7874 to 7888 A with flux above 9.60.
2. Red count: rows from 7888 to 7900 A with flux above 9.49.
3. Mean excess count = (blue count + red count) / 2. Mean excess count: 4.5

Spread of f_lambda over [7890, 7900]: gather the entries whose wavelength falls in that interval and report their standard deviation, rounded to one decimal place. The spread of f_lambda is 0.4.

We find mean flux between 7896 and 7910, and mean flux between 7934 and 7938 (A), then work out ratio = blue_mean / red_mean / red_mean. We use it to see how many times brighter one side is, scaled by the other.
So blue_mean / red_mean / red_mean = 0.106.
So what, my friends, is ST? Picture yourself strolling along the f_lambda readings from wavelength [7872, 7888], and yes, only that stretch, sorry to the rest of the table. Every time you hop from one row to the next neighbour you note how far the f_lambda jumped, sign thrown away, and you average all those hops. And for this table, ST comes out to 0.28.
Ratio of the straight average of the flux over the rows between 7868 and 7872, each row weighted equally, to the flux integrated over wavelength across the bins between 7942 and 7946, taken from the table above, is 0.268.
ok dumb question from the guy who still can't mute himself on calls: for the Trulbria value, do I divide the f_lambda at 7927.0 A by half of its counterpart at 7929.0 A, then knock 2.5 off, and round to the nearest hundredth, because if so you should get -0.23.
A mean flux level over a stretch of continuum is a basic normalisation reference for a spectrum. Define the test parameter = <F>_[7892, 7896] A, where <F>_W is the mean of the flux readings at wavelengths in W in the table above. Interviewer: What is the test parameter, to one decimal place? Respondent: 9.8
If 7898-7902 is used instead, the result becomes 9.6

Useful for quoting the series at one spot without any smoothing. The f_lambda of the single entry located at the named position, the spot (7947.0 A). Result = 9.488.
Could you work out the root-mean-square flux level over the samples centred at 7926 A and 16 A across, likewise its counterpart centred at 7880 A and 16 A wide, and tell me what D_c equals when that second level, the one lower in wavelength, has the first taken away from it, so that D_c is 0.20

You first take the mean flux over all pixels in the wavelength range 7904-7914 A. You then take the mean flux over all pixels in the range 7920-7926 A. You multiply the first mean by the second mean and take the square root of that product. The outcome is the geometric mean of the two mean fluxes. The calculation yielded 9.5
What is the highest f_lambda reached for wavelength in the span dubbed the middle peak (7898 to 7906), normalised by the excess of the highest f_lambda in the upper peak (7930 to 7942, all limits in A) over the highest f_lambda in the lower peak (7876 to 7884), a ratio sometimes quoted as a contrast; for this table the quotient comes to 22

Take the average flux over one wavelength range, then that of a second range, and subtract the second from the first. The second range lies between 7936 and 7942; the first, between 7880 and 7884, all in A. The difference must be 0.76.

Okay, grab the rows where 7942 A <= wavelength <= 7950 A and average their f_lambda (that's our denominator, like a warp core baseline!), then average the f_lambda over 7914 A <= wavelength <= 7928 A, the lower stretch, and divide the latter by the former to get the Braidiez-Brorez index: 1.01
